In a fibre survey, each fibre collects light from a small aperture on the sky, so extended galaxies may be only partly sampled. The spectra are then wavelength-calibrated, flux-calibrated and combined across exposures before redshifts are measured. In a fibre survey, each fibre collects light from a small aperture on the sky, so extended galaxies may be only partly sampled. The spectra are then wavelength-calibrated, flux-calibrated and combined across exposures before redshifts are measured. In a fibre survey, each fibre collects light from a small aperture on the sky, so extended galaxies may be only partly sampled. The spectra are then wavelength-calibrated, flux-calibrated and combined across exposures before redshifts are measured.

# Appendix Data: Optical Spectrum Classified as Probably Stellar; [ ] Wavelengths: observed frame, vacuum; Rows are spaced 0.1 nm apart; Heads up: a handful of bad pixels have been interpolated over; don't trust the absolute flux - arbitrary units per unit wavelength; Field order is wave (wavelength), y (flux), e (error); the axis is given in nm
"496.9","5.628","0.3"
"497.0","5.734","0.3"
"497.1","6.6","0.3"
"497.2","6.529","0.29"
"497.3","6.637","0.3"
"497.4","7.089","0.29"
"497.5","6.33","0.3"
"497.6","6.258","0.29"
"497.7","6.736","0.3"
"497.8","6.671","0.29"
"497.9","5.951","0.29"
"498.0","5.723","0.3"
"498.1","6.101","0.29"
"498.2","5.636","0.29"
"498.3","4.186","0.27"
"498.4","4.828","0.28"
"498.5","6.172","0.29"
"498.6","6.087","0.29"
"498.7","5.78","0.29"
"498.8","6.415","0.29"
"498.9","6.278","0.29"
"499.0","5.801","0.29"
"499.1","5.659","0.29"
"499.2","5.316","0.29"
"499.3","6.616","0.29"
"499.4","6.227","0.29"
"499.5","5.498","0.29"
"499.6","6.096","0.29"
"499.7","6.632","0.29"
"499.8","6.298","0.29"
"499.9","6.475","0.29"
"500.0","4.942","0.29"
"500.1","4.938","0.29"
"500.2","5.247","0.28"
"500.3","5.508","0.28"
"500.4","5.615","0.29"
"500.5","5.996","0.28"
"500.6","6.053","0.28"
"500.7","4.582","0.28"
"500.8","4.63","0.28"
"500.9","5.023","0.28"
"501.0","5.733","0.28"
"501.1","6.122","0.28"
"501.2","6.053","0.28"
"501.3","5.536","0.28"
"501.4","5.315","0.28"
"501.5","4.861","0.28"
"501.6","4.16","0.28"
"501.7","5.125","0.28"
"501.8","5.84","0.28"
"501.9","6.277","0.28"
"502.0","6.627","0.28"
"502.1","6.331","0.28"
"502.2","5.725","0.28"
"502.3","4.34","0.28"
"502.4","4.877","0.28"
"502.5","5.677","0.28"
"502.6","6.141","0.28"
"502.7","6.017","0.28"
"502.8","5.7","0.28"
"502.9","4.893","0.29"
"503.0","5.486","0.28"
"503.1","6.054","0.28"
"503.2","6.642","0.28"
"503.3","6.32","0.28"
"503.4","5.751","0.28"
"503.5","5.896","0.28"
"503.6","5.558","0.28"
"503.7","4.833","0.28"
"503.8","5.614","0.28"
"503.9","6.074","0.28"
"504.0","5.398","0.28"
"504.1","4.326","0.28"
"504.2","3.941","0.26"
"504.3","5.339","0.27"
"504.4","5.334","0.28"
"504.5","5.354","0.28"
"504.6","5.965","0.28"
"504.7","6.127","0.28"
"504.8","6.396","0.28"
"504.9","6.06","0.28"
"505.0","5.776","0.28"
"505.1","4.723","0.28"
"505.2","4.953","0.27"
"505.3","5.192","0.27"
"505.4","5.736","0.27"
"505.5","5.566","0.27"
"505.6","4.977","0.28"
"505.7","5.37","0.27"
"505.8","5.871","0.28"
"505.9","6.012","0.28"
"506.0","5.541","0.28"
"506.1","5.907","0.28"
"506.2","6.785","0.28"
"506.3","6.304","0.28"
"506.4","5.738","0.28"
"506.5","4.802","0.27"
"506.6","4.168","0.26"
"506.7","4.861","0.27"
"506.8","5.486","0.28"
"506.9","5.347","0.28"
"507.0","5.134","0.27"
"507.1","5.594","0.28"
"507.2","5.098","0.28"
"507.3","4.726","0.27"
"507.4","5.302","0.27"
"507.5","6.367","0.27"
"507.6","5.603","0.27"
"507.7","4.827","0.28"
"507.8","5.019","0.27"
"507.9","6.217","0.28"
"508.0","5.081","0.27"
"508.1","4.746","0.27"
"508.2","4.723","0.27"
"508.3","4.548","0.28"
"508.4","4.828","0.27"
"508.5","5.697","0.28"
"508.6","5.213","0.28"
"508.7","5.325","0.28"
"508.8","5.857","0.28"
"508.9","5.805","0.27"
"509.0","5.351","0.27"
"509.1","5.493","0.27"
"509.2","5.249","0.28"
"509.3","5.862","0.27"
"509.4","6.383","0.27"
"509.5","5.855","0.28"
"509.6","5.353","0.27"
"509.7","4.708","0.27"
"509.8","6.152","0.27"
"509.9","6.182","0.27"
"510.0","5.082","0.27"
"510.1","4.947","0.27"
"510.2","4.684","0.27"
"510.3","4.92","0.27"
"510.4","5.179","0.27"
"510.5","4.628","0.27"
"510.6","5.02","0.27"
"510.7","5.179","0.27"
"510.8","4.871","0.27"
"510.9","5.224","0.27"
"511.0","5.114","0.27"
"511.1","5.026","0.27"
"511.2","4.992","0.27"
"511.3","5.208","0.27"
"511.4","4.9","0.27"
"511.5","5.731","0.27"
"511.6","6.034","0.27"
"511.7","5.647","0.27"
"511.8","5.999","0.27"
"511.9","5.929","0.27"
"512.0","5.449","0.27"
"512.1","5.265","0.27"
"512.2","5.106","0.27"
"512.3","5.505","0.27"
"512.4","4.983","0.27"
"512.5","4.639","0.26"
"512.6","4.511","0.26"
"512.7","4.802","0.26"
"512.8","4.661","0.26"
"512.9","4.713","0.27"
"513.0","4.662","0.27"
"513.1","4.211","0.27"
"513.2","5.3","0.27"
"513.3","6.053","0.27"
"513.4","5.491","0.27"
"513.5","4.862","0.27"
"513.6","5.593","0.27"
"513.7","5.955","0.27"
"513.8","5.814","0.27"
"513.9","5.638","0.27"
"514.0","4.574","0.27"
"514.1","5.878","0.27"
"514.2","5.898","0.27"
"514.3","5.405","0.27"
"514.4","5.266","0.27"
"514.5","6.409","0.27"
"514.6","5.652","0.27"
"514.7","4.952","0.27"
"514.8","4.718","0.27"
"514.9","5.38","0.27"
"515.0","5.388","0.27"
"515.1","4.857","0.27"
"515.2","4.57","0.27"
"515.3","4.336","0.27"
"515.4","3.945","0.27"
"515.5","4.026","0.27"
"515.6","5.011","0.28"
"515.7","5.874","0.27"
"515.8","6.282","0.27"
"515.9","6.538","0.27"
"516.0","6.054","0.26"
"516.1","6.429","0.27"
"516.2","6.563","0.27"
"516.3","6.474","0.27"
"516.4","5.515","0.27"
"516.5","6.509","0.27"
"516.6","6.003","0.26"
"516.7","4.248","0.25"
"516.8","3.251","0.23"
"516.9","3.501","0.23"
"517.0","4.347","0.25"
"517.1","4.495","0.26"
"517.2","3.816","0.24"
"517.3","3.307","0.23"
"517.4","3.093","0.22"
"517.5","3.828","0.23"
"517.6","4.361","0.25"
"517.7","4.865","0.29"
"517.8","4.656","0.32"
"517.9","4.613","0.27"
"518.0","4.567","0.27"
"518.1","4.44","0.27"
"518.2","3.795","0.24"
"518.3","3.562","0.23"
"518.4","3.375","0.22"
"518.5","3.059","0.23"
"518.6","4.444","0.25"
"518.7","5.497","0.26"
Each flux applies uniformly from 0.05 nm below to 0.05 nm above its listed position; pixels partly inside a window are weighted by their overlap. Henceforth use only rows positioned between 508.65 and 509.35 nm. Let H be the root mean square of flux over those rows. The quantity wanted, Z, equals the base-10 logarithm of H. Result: 0.746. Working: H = 5.57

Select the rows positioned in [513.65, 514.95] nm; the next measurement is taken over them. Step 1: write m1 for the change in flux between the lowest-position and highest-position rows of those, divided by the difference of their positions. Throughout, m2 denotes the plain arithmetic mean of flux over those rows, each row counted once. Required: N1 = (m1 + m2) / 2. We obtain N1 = 2.51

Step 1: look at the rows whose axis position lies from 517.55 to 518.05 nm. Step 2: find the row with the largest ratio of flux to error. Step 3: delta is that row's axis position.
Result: 517.6 nm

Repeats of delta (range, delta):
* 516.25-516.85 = 516.5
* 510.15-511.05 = 510.9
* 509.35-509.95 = 509.4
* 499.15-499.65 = 499.3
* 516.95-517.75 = 517.6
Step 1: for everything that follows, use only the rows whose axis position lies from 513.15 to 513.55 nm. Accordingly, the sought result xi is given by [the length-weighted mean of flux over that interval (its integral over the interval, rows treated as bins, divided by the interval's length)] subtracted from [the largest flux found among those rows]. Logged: 0.63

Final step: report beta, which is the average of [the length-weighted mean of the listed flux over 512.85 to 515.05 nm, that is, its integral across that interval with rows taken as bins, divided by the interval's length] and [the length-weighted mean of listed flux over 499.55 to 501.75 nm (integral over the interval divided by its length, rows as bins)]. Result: 5.4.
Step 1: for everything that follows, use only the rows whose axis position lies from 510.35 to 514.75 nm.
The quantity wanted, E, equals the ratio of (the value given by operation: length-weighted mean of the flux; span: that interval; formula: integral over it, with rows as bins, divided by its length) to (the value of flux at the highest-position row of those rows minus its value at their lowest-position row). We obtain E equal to -23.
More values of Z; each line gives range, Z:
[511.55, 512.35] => 0.750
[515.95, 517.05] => 0.740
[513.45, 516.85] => 0.738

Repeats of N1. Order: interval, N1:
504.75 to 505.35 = 1.55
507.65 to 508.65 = 2.76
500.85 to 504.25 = 2.60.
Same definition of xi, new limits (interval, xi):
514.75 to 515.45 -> 0.65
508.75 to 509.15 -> 0.23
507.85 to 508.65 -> 1.09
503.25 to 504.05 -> 0.64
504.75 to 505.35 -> 0.88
